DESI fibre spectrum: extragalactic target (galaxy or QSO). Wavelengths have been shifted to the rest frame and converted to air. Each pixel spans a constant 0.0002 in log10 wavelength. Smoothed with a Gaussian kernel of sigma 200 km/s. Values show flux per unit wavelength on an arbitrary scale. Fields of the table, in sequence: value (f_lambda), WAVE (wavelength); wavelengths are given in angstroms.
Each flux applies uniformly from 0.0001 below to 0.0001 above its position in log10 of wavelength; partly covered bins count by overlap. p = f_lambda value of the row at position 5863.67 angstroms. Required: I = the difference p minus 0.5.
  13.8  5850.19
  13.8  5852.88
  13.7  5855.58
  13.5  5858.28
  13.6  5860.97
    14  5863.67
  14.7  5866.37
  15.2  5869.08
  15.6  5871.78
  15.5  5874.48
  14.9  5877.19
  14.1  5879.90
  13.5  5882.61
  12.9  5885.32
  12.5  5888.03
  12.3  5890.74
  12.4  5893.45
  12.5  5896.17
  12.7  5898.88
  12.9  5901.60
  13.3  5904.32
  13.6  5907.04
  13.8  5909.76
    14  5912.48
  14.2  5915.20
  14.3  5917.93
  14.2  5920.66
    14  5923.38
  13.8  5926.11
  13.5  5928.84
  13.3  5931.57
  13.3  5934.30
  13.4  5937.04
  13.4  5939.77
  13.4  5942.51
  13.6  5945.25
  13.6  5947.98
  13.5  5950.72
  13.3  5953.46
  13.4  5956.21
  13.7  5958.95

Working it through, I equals 13.5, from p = 14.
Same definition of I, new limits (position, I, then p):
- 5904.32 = 12.8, 13.3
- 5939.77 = 12.9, 13.4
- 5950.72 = 13.0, 13.5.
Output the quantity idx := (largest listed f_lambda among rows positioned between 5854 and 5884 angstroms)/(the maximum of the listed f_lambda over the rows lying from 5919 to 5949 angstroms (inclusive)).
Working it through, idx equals 1.10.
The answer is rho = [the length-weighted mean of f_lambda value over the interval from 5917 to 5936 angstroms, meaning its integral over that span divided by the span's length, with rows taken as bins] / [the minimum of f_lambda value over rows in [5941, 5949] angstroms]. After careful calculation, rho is 1.03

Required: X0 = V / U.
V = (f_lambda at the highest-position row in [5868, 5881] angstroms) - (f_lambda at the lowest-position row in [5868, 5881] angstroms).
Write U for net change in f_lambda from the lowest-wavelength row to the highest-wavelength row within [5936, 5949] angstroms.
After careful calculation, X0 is -5.5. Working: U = 0.2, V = -1.1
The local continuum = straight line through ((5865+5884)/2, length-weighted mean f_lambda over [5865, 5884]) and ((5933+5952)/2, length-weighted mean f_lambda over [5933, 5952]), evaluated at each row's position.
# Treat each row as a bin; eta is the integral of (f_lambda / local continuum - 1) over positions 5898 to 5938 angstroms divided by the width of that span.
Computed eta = -0.02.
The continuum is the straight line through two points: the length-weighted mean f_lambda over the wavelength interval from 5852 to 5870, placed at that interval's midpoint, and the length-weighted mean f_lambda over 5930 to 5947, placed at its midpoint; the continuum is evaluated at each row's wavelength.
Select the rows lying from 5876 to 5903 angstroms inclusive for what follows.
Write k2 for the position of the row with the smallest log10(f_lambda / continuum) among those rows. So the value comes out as 5890.74 angstroms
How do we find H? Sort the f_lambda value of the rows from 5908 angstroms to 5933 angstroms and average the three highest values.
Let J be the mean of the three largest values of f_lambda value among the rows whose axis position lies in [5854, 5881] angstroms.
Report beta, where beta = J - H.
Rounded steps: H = 14.2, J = 15.4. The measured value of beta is 1.20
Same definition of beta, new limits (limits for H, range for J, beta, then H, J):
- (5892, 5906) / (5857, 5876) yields 2.47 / 13.0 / 15.4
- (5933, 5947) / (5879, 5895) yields 0.03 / 13.5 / 13.5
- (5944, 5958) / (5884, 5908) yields -0.30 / 13.6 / 13.3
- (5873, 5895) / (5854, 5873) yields 0.33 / 14.8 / 15.2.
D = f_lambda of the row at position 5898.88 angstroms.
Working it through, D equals 12.7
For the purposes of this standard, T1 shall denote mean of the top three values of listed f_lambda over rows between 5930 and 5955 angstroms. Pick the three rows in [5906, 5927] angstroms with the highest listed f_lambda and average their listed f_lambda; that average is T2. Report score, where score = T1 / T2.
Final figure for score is 0.95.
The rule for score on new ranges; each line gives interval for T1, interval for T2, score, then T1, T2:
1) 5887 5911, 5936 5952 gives 1.00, 13.6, 13.6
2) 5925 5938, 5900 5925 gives 0.95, 13.6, 14.2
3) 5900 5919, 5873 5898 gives 0.96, 14.2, 14.8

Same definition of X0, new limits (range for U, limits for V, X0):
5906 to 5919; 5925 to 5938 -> -0.6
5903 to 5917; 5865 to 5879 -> 0.2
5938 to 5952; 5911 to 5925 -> 0.0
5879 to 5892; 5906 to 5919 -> -0.4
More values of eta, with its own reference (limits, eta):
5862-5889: -0.03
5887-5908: -0.11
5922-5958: 0.00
